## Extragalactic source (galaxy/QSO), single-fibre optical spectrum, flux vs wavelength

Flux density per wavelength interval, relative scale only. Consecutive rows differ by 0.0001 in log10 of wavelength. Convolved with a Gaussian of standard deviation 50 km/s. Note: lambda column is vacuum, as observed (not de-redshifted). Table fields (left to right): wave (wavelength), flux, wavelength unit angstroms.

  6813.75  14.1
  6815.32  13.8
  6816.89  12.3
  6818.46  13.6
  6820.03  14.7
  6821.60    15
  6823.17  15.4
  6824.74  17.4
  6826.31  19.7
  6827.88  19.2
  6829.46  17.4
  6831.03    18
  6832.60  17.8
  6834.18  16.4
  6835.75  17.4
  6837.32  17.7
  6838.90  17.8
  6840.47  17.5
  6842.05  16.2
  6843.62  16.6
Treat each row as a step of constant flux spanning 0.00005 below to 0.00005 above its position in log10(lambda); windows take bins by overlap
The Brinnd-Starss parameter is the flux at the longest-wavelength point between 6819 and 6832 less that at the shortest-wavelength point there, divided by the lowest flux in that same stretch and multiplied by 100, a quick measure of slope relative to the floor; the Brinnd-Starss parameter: 22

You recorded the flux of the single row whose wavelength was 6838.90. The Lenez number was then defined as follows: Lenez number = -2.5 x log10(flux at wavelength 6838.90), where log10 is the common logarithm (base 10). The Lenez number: -3.13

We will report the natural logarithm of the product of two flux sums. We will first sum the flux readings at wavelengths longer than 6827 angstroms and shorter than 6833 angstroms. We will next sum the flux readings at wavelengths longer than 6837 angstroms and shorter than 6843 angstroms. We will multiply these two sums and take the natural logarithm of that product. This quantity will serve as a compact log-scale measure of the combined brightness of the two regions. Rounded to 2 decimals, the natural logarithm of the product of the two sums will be 8.52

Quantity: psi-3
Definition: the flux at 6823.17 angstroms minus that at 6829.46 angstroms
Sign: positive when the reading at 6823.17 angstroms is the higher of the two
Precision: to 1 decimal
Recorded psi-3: -2.0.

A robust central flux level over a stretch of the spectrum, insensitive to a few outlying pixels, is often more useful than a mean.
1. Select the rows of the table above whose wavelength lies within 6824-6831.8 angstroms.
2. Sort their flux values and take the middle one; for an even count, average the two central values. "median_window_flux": 18.0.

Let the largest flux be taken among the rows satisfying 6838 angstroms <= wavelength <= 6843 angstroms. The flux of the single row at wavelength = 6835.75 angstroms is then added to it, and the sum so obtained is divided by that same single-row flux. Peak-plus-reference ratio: 2.0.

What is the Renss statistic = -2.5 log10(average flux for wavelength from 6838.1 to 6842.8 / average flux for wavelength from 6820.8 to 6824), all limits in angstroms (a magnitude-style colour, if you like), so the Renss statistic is -0.13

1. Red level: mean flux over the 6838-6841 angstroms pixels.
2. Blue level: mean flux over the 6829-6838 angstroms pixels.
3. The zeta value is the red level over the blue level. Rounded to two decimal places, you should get 1.01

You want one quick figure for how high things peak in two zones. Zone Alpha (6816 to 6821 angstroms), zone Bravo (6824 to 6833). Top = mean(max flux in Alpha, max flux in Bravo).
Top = 17.2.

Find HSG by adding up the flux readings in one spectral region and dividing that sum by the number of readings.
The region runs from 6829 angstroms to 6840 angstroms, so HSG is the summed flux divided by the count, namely 17.5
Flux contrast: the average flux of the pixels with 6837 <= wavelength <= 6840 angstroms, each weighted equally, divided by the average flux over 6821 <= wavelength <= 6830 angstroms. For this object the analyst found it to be 1.02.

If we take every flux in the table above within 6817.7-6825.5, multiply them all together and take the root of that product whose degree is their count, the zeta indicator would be 15.2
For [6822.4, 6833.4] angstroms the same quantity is 17.8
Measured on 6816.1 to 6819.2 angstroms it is 12.9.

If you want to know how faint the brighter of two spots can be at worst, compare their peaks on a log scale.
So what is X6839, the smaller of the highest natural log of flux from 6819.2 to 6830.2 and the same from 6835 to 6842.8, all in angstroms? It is 2.88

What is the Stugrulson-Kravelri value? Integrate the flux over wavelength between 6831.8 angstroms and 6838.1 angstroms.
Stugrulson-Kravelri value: 109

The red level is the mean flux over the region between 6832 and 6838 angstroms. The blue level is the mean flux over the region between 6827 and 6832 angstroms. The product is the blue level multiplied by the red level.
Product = 315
